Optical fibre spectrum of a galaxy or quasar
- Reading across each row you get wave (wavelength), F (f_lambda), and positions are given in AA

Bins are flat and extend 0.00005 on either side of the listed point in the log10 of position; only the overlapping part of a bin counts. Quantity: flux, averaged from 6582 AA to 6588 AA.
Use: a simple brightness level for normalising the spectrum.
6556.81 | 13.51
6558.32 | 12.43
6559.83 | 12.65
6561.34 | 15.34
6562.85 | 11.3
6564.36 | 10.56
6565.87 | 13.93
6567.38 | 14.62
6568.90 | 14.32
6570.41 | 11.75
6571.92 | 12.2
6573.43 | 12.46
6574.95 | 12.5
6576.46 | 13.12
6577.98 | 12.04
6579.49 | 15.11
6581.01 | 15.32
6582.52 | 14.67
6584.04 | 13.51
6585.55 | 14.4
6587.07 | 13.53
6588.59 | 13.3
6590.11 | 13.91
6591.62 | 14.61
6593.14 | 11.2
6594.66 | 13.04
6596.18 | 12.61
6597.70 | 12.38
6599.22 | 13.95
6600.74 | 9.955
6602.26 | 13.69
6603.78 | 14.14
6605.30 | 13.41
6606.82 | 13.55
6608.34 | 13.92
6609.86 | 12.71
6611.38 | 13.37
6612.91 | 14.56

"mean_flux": 14.0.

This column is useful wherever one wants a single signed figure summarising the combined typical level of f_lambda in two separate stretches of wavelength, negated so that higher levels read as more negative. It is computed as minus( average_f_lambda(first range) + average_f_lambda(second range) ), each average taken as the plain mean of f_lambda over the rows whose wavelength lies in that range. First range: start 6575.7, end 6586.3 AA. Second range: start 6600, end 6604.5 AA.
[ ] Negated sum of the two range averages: -26.6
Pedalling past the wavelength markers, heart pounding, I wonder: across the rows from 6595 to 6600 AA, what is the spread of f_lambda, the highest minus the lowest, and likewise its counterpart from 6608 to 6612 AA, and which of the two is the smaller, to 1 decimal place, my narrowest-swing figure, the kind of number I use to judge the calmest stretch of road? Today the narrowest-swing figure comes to 1.2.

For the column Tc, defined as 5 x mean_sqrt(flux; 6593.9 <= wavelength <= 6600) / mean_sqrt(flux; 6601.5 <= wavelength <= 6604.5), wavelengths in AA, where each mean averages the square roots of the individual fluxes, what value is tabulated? 4.83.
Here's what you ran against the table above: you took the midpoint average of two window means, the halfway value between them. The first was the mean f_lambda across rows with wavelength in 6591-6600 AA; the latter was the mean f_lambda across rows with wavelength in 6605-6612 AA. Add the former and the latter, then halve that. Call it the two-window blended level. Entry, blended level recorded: 13.2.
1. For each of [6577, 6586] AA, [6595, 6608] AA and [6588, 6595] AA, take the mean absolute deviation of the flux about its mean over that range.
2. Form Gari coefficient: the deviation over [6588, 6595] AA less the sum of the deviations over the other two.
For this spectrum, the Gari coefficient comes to -1.0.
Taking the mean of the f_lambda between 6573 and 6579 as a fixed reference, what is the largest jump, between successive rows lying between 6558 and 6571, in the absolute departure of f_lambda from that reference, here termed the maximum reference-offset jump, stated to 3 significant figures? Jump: 2.69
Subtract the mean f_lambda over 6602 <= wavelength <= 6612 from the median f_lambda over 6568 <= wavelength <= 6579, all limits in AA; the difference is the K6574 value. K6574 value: -1.1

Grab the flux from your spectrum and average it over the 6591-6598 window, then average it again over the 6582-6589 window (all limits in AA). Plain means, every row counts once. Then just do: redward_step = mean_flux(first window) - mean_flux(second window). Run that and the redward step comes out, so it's -1.1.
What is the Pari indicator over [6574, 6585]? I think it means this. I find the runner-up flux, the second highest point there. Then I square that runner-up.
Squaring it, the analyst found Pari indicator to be 228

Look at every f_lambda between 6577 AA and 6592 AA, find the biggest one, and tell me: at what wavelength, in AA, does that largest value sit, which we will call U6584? 6581.01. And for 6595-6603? 6599.22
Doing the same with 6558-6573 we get 6561.34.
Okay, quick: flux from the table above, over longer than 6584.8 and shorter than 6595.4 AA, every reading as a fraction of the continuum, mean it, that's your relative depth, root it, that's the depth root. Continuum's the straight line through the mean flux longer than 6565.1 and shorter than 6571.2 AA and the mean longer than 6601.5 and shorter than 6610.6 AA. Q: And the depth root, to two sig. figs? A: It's 0.99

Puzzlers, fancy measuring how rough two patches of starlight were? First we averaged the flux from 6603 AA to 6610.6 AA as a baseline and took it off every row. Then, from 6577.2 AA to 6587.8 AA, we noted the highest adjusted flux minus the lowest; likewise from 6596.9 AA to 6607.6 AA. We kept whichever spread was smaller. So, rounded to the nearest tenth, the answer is 3.3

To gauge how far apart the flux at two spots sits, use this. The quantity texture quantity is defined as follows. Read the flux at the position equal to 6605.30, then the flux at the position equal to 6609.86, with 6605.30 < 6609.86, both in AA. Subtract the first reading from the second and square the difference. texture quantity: 0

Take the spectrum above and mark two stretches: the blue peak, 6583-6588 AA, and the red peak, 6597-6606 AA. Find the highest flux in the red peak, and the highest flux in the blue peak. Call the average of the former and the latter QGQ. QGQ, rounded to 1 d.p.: 14.3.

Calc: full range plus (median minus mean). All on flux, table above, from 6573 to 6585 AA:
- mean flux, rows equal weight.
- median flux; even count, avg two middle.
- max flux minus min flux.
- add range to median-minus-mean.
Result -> 3.0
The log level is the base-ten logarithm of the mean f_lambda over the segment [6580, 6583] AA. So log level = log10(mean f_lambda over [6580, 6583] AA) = 1.18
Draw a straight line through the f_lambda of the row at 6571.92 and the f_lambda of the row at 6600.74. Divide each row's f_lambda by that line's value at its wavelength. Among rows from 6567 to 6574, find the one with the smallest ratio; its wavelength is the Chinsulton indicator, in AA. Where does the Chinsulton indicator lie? 6570.41 AA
